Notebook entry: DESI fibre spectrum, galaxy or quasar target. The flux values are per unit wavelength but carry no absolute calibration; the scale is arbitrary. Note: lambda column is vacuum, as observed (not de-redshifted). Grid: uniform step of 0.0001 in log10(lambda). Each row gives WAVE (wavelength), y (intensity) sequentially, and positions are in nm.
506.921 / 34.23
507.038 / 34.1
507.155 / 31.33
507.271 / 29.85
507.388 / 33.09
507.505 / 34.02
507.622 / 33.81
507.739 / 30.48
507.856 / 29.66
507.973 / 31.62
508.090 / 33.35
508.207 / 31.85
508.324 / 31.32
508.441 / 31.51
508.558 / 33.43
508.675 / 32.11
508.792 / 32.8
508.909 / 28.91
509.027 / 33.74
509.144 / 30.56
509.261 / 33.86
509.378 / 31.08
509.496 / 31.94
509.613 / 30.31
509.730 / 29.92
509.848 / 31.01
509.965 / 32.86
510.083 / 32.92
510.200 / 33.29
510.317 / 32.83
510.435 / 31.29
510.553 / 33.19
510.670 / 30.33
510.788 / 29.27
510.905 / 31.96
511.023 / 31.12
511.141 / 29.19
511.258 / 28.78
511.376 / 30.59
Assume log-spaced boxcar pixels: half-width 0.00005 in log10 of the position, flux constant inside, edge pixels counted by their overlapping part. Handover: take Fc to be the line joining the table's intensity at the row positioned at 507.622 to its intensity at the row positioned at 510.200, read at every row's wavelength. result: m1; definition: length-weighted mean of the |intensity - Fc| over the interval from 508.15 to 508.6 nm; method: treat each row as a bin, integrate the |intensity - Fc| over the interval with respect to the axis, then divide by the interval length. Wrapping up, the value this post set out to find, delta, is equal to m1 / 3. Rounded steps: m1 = 1.7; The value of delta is 0.6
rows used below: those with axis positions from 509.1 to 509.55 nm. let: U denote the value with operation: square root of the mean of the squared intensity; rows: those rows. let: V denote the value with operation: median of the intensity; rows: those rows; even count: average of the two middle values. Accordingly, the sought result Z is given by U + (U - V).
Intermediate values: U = 31.9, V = 31.5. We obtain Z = 32.3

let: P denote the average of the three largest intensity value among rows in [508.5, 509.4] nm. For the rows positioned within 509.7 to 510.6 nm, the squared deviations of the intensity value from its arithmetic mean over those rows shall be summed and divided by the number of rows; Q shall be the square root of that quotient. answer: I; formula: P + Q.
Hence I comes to 34.8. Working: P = 33.7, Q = 1.2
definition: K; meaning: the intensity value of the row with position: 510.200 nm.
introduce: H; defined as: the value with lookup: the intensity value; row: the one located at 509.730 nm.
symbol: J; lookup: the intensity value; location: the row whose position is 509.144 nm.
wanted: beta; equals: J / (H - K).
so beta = -9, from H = 29.92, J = 30.56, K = 33.29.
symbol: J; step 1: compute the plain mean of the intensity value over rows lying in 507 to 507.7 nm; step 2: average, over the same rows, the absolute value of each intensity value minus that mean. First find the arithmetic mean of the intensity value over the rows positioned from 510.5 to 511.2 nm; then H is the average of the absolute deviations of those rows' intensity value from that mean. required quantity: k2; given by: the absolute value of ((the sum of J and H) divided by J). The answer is 1.89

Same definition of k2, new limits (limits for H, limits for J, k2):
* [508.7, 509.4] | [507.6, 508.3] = 2.36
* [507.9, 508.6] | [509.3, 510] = 2.00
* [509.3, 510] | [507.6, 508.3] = 1.67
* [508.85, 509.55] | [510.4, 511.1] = 2.57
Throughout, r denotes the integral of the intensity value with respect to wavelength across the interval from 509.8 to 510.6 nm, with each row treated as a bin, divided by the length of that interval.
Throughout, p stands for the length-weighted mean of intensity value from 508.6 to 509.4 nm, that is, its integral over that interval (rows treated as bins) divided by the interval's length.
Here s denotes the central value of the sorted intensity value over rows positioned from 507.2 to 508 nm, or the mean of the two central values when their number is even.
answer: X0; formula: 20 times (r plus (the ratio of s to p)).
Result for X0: 670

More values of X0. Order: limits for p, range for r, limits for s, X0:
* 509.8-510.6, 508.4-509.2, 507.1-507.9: 657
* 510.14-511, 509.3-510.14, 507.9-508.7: 649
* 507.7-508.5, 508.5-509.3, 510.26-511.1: 663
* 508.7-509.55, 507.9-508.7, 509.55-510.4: 663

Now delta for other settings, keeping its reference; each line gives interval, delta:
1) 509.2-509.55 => 0.5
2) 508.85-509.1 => 0.8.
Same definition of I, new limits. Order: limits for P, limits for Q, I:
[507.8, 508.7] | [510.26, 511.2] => 34.4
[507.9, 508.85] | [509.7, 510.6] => 34.4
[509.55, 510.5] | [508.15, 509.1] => 34.4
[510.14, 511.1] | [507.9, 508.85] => 33.9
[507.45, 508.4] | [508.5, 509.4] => 35.4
